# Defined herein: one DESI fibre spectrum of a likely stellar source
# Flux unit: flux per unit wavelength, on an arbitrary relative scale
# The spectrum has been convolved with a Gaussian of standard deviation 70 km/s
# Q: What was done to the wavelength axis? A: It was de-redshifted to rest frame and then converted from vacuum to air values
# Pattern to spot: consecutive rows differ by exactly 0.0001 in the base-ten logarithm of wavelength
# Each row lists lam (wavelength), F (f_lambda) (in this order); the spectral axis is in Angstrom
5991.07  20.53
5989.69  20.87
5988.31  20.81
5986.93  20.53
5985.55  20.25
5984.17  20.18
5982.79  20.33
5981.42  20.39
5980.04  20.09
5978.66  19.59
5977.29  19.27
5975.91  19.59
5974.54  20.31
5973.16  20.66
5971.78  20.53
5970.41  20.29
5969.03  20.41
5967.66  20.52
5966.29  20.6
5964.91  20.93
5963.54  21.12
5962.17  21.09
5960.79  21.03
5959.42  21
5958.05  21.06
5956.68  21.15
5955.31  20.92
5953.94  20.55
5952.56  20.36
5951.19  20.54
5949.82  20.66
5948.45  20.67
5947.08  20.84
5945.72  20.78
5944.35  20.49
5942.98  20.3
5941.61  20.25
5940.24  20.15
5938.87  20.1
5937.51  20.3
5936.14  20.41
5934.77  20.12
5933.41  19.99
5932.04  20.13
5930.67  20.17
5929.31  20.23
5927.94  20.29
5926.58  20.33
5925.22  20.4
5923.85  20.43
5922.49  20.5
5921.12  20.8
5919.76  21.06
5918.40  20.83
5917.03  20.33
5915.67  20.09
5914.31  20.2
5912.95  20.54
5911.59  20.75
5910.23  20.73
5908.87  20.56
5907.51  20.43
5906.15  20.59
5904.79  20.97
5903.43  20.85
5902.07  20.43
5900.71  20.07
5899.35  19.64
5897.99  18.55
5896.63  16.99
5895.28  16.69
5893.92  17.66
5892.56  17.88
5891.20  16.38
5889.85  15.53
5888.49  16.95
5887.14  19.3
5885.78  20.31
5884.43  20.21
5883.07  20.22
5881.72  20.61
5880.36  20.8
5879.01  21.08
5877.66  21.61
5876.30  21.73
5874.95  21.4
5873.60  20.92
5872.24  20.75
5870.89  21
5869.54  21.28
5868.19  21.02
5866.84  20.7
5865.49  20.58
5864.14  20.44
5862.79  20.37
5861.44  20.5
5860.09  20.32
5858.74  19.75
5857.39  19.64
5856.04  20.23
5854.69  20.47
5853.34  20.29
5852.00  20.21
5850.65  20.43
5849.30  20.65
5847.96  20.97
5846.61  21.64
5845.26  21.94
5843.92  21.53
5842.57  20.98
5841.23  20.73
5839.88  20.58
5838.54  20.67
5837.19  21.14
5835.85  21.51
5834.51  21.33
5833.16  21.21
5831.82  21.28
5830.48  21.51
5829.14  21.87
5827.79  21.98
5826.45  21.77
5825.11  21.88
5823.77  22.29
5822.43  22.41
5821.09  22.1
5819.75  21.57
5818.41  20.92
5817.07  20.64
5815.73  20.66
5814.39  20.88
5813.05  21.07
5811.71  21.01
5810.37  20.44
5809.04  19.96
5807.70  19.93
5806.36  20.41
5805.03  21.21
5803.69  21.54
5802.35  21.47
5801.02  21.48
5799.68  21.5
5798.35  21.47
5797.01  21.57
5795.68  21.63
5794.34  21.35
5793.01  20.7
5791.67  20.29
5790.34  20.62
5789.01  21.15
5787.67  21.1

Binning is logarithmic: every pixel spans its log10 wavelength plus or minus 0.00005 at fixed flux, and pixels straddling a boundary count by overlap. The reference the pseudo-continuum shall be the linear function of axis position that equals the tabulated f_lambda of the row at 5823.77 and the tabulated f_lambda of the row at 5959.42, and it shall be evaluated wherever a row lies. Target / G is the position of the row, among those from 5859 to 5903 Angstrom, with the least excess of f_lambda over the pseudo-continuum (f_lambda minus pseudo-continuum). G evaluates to 5889.85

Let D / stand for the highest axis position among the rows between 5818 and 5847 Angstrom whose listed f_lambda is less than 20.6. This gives 5839.88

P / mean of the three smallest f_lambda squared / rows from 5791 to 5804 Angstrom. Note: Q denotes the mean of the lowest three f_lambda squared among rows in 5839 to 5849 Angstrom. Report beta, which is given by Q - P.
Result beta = -1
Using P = 432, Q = 431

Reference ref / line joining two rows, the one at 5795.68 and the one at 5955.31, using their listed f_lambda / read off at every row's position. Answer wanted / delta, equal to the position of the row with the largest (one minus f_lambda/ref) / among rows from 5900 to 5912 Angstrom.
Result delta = 5900.71 Angstrom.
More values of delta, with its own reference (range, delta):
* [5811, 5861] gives 5857.39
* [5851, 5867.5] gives 5857.39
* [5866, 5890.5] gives 5889.85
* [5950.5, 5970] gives 5952.56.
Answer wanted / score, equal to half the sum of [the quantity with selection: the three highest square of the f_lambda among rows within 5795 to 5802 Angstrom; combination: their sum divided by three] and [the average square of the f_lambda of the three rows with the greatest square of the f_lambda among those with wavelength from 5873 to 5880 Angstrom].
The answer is 465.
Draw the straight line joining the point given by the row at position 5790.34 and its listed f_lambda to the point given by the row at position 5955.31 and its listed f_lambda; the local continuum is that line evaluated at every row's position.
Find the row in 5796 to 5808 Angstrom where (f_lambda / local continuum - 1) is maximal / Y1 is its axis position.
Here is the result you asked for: 5797.01 Angstrom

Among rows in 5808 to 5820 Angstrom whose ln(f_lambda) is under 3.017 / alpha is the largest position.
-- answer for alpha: 5809.04 Angstrom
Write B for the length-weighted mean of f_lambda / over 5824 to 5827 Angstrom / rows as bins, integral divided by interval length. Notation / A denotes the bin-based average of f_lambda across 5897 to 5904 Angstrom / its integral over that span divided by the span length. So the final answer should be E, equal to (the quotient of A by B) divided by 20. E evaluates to 0.0450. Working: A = 19.7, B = 21.9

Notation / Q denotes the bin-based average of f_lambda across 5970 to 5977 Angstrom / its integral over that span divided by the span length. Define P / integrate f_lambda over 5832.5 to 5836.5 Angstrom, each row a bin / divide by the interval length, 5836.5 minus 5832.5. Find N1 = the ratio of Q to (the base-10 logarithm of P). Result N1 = 15.2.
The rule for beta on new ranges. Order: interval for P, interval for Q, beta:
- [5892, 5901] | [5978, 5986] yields 105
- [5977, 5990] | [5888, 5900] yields -124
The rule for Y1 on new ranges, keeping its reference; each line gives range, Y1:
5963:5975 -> 5963.54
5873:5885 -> 5876.30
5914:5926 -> 5919.76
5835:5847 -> 5845.26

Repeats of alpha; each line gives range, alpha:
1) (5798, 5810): 5809.04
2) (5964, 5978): 5977.29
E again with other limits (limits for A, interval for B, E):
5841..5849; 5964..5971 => 0.0518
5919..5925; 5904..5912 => 0.0500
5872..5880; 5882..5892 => 0.0574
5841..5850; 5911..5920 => 0.0517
